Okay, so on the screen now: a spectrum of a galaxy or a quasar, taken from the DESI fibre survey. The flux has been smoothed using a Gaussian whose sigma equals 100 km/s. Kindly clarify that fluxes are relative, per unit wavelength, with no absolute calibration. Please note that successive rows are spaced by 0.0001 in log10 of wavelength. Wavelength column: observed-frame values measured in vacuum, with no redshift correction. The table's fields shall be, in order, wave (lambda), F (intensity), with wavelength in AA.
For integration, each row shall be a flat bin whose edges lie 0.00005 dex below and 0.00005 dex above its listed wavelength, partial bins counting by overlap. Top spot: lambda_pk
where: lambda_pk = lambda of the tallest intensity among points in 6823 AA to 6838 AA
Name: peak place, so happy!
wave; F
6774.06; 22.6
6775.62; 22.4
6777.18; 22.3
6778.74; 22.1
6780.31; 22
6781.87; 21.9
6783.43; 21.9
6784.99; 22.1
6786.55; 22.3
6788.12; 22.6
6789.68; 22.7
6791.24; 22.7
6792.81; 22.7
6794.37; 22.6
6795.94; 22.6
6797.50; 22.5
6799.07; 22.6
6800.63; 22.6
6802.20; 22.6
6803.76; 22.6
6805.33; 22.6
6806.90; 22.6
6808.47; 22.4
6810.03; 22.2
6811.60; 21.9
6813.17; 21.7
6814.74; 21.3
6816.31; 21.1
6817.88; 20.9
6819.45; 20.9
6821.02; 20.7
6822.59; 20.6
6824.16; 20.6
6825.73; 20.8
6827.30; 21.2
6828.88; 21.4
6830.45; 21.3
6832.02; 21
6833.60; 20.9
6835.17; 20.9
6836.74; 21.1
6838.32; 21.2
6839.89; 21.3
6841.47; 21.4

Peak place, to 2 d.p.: 6828.88 AA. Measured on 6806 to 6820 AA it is 6806.90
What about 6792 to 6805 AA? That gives 6792.81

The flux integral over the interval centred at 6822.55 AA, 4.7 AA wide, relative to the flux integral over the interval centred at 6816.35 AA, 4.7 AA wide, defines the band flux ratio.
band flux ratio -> 1.0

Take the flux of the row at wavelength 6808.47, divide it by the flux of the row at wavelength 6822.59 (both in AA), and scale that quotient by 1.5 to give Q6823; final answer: 1.63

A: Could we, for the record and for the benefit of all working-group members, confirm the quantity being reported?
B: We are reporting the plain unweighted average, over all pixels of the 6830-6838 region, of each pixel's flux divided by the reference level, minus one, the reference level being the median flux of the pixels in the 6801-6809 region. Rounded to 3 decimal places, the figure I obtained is -0.069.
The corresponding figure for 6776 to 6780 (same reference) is -0.018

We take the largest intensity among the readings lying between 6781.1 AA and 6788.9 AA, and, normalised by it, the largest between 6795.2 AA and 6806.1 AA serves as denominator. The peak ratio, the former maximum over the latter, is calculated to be 1.00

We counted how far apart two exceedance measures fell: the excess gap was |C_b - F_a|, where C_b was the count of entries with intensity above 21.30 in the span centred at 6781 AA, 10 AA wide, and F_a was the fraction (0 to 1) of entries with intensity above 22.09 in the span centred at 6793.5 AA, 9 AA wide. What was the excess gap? 5.0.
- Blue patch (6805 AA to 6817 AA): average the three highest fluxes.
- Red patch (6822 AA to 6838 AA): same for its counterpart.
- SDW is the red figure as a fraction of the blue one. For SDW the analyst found 0.95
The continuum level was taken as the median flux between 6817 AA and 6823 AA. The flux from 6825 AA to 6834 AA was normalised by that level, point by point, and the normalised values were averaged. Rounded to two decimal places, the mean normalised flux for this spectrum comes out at 1.01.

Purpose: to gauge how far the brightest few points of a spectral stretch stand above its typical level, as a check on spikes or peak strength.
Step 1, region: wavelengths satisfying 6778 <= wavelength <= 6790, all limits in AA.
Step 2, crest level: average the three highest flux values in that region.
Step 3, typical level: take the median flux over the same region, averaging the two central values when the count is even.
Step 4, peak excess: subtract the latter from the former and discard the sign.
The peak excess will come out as 0.43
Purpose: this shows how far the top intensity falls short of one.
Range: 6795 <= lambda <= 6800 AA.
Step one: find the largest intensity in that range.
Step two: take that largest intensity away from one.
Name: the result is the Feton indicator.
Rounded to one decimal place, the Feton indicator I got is -21.6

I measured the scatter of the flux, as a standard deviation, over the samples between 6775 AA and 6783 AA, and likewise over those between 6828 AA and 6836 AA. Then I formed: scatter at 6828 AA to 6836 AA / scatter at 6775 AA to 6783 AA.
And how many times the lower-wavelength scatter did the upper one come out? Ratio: 1.13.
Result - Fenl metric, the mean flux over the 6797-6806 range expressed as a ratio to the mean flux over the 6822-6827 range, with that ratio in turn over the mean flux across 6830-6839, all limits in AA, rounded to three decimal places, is 0.052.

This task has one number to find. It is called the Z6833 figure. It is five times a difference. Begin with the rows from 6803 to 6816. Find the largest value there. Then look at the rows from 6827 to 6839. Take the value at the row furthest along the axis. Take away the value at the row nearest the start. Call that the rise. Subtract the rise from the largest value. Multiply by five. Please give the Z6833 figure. 113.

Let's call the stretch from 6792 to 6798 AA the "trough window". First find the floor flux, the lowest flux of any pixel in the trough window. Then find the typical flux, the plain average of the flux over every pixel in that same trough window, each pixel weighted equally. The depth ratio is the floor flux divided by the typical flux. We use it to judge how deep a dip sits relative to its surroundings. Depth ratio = 0.996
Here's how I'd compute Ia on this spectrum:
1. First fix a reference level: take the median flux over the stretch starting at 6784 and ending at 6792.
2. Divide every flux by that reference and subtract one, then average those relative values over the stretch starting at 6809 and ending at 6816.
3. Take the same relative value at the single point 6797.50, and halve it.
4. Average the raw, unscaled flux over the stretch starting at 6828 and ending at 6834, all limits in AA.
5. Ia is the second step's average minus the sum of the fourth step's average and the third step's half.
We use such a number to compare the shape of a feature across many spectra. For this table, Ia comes -21.2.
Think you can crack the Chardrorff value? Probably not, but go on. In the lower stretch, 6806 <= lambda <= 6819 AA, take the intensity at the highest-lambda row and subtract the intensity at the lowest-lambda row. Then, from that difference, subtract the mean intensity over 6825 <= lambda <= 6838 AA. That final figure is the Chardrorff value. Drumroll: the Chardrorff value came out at -22.8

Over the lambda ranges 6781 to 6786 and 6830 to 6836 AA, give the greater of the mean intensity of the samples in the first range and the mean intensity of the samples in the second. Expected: 22.0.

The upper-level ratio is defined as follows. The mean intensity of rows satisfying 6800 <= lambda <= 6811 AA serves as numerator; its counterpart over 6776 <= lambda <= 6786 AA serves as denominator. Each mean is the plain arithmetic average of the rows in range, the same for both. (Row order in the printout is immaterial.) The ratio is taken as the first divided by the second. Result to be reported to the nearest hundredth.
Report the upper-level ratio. 1.02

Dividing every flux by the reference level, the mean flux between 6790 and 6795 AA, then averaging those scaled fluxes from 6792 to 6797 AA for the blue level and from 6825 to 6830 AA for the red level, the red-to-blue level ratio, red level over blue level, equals 0.934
